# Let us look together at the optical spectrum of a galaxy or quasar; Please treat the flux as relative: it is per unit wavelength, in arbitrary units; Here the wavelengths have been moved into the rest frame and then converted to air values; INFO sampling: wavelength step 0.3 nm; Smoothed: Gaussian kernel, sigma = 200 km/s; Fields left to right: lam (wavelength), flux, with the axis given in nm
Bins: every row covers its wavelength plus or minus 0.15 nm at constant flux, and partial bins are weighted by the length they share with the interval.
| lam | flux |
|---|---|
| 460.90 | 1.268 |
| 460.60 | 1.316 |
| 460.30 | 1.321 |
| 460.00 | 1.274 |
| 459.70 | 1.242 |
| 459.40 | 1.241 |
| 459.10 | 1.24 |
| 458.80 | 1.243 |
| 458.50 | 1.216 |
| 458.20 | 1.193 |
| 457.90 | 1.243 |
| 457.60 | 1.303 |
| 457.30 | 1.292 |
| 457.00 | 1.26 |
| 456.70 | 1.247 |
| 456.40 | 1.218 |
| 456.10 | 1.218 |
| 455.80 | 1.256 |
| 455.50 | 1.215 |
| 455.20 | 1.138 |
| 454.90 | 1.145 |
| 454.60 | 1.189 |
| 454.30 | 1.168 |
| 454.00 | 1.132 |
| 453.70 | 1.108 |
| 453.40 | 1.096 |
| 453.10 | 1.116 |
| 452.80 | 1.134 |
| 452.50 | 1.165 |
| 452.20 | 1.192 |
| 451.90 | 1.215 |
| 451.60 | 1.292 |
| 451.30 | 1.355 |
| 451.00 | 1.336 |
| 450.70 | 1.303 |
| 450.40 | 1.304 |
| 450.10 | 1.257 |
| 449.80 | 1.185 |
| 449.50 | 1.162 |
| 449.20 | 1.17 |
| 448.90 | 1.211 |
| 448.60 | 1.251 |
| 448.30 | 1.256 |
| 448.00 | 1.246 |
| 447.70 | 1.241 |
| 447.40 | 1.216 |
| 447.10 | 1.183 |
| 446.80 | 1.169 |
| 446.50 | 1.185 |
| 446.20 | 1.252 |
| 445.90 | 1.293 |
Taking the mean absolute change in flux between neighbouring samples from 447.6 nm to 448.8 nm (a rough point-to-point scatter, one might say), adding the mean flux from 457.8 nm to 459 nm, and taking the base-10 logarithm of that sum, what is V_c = 0.090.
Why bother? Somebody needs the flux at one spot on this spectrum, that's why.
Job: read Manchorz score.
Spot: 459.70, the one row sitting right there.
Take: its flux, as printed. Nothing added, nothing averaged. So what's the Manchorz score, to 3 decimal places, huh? 1.242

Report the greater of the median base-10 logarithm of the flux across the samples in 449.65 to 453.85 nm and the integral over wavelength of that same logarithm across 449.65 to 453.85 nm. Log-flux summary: 0.4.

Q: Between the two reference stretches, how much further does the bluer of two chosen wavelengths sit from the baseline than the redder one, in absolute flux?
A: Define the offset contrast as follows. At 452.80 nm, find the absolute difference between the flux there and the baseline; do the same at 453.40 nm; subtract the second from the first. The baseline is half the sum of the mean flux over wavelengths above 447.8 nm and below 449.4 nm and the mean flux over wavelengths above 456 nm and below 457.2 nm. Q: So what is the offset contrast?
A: -0.038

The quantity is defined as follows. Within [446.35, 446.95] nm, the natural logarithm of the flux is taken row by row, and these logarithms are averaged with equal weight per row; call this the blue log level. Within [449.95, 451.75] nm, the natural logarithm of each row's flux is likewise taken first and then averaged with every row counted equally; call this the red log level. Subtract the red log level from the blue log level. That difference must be -0.11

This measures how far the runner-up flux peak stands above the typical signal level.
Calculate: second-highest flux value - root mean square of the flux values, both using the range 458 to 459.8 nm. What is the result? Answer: 0.013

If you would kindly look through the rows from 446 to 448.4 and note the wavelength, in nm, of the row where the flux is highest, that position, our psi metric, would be 448.30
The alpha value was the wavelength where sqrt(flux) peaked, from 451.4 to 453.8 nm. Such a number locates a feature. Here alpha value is 451.60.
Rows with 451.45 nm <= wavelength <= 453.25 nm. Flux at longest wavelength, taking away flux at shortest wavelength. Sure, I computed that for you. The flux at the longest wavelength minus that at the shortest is -0.18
